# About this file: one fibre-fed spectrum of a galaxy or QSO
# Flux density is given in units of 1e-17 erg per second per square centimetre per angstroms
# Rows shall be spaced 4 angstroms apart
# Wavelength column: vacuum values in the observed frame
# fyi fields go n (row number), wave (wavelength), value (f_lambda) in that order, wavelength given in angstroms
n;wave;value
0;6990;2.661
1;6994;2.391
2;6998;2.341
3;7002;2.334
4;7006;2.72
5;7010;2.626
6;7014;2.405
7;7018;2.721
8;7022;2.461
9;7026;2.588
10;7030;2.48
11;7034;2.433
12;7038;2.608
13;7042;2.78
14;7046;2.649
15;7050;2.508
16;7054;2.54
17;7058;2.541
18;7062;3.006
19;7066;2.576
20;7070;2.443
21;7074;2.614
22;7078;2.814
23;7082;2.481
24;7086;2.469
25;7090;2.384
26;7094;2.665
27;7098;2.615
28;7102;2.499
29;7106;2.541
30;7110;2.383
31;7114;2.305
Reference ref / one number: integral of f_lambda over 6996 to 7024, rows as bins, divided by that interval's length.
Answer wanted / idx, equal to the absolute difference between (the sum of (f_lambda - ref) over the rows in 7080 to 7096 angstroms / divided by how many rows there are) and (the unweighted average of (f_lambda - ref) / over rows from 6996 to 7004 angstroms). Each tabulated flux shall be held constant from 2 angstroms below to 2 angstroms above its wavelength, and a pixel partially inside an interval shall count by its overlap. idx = 0.16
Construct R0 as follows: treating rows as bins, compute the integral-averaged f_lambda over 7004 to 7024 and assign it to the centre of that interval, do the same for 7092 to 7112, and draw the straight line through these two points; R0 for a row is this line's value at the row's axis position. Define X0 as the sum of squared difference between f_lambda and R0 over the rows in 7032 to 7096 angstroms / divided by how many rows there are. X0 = 0.026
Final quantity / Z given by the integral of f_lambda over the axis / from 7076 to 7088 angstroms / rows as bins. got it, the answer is 31.1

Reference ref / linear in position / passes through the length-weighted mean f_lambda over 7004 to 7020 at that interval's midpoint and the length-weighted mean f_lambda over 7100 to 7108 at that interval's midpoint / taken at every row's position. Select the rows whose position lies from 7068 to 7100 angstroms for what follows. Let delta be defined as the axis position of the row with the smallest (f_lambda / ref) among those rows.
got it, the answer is 7090 angstroms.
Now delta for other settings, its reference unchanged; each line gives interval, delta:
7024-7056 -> 7034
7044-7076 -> 7070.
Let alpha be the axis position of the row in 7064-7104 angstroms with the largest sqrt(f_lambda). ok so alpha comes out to 7078 angstroms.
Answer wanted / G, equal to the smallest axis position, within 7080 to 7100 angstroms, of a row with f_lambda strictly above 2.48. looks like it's 7082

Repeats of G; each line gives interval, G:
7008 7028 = 7010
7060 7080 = 7062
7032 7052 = 7038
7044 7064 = 7046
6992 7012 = 7006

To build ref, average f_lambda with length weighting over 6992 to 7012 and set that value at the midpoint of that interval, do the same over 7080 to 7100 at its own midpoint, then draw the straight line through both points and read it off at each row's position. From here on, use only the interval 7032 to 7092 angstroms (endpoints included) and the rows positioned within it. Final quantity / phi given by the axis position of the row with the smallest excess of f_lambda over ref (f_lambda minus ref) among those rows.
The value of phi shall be 7090 angstroms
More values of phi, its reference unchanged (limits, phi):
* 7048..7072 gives 7070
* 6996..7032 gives 7002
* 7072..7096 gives 7090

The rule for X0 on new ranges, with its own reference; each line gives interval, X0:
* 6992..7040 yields 0.024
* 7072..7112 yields 0.015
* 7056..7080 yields 0.047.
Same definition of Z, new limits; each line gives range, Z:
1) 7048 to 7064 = 42.4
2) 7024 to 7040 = 40.4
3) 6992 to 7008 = 39.1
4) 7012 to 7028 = 40.7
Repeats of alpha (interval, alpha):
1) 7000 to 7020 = 7018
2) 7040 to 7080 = 7062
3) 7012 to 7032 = 7018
